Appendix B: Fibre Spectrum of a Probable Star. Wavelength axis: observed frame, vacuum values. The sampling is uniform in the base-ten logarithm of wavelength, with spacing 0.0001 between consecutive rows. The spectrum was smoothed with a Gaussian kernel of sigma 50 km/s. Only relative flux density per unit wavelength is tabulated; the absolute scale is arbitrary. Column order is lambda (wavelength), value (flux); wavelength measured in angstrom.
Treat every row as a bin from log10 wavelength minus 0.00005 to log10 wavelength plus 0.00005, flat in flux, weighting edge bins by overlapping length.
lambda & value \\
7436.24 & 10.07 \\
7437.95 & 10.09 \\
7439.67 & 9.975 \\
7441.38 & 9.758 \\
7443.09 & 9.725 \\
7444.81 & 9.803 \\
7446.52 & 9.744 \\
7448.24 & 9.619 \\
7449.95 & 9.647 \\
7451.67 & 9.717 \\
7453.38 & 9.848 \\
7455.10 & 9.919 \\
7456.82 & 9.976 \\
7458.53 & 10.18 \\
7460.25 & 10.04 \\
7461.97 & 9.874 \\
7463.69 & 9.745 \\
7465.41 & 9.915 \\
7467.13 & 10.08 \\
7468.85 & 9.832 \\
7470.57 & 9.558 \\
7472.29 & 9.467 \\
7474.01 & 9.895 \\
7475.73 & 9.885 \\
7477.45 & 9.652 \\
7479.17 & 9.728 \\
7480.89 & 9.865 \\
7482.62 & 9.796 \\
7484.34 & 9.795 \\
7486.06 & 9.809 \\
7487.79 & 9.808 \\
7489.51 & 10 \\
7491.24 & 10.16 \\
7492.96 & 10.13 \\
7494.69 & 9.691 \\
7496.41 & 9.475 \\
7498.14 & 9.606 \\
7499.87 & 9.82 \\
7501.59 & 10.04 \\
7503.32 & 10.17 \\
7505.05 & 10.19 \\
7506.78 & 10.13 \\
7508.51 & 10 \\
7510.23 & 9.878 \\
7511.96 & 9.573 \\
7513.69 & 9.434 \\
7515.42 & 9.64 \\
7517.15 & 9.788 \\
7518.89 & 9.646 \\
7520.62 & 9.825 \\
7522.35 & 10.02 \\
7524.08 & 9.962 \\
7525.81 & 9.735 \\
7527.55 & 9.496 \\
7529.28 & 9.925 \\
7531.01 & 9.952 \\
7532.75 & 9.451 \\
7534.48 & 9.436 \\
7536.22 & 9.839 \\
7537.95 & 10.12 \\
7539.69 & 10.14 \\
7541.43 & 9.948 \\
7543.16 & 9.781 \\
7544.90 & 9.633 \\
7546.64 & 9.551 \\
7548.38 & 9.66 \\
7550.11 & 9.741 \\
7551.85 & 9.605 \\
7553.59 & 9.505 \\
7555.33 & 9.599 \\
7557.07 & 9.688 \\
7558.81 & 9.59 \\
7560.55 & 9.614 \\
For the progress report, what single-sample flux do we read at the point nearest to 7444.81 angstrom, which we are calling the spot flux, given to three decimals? 9.803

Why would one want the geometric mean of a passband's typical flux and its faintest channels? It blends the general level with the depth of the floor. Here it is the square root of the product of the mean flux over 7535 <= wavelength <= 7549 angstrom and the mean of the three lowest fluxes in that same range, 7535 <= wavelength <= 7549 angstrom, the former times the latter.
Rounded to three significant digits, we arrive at 9.72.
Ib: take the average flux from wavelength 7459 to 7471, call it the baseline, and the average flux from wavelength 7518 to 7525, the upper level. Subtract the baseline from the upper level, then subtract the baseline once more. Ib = -9.9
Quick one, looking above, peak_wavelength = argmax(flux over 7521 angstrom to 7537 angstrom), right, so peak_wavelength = 7522.35 angstrom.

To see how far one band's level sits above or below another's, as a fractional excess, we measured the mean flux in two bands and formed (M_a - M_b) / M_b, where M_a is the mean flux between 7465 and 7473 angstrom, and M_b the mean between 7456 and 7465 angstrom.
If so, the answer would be -0.019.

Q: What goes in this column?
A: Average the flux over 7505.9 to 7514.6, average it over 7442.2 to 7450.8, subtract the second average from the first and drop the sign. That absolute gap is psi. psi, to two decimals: 0.10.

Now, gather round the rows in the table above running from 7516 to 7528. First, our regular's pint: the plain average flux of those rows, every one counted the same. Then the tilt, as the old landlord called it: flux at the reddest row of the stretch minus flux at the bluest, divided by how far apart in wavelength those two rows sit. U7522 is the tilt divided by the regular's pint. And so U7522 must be -0.0029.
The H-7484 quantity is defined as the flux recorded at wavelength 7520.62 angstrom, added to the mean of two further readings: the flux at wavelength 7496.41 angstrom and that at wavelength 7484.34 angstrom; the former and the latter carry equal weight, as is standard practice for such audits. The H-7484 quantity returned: 19.5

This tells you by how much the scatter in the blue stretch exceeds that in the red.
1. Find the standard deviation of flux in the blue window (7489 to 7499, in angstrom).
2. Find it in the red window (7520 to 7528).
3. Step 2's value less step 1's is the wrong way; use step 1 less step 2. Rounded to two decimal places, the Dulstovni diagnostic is 0.08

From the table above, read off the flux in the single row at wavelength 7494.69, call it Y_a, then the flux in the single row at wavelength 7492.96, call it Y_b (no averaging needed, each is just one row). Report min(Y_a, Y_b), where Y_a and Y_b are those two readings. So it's 9.69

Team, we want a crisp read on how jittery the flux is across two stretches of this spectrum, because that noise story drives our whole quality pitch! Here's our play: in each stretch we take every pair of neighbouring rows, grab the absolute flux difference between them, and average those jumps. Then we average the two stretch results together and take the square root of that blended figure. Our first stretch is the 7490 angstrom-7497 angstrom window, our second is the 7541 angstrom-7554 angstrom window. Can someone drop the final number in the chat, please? 0.416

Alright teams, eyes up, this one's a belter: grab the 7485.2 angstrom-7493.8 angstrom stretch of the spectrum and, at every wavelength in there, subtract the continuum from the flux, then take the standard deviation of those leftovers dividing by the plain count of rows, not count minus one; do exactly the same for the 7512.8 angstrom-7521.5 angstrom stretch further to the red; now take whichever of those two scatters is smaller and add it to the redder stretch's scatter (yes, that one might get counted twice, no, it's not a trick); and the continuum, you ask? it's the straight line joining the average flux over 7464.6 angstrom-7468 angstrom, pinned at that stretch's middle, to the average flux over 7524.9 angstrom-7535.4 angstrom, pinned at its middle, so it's 0.30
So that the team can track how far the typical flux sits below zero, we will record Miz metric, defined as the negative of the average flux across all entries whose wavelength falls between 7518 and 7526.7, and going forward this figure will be -9.8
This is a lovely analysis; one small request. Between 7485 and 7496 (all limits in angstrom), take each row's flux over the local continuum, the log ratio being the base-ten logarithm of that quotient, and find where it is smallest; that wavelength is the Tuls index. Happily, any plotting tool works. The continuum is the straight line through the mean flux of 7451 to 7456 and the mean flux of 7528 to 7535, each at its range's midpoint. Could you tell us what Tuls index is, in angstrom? 7494.69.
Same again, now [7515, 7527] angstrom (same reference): 7515.42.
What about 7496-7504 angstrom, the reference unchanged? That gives 7496.41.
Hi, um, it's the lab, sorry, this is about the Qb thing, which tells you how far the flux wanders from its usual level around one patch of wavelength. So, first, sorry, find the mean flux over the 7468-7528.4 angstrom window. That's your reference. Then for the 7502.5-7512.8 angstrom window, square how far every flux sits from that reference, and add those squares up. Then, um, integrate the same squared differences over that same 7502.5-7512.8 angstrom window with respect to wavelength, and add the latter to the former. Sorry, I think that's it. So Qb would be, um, 1.3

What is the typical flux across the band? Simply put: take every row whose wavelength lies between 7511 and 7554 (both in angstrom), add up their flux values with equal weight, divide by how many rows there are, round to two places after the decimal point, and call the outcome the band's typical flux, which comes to 9.74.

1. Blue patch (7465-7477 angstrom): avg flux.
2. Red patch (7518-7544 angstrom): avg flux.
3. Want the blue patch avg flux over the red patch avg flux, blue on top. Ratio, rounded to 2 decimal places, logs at 1.00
